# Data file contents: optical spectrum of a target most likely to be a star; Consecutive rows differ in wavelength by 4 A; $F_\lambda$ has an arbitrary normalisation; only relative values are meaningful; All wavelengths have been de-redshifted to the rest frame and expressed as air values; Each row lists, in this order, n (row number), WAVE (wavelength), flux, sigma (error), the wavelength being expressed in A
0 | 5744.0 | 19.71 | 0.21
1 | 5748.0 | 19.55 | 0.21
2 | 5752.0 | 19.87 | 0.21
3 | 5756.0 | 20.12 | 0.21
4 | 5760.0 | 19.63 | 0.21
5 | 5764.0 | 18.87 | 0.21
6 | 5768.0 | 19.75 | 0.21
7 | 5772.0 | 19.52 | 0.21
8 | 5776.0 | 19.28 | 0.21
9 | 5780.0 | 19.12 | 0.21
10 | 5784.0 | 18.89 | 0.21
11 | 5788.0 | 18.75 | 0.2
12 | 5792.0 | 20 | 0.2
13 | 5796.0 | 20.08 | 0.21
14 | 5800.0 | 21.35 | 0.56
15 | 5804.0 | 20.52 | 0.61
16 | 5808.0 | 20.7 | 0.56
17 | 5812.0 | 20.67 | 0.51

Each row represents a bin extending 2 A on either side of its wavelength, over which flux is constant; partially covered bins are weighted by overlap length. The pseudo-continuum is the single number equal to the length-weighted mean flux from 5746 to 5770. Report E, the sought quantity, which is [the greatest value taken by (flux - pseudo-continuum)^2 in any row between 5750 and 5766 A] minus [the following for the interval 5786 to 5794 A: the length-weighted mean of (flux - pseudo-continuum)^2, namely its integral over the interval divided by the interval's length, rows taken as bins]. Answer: 0.1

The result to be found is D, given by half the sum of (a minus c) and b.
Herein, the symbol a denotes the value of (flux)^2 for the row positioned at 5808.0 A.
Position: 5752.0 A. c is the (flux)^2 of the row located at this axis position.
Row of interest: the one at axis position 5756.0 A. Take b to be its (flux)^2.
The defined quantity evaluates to 219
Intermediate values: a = 428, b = 405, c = 395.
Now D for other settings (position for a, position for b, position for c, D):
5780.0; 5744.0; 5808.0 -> 163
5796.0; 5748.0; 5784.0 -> 214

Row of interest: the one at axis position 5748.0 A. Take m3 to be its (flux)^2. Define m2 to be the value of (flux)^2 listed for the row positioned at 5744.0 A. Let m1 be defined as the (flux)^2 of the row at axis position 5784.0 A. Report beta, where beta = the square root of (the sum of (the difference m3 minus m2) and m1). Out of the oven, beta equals 18.7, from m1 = 357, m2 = 388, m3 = 382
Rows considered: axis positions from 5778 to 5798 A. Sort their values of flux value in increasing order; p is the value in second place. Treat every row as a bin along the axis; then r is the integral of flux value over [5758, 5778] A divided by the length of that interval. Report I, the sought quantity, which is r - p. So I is 0.52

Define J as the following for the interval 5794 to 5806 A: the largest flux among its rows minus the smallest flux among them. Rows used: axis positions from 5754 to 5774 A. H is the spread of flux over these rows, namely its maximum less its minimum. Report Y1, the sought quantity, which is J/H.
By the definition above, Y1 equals 1.0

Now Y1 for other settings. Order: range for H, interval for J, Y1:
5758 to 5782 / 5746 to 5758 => 0.6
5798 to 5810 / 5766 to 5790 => 1.2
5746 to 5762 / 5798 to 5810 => 1.5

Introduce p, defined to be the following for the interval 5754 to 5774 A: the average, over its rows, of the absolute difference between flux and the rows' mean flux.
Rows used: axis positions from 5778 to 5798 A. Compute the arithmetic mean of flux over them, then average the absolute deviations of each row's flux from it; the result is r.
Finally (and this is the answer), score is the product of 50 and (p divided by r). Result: 28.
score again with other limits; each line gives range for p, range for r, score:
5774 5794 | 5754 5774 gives 56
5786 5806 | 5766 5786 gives 123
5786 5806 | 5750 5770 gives 100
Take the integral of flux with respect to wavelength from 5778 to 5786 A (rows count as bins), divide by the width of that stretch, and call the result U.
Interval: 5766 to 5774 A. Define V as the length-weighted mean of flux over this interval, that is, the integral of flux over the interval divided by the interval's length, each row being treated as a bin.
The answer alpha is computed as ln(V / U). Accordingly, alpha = 0.03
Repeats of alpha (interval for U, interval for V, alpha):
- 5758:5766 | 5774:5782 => 0.00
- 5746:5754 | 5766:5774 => 0.00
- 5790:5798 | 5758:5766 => -0.04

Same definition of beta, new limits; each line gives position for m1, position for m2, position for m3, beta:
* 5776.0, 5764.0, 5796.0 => 20.5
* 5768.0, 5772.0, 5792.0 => 20.2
